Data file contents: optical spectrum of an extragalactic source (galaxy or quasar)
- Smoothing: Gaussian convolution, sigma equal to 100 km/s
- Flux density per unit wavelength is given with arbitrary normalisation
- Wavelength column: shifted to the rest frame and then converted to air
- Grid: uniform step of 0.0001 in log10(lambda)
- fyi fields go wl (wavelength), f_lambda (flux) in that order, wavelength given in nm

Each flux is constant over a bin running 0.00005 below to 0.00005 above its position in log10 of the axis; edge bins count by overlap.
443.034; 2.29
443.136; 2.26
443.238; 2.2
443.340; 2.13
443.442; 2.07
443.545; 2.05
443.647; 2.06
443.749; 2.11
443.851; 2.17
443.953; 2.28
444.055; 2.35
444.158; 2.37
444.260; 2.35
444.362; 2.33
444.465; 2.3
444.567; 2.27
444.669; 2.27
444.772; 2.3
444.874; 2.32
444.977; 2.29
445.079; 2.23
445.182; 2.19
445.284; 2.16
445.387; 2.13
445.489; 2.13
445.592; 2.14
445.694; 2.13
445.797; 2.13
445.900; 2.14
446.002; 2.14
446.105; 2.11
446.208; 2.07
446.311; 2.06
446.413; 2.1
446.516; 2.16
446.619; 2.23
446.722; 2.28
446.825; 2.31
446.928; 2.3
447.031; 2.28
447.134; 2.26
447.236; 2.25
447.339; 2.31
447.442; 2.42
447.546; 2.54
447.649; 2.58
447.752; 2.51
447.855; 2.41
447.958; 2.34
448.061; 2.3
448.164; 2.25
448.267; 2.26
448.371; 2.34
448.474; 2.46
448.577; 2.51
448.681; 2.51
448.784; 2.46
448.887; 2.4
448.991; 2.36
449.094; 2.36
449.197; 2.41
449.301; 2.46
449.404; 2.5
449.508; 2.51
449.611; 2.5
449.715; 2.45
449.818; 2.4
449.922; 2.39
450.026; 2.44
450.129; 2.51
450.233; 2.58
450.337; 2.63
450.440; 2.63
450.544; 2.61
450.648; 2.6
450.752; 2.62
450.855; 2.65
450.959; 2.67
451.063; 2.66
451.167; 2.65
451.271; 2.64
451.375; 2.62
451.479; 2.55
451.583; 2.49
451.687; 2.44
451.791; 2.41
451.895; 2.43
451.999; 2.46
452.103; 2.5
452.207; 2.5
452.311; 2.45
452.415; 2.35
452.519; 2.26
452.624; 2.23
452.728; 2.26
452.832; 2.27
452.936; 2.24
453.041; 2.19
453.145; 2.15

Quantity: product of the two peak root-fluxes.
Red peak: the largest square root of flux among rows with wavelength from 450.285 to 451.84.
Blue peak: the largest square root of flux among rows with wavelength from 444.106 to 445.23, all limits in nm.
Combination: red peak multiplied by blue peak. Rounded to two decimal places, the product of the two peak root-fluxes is 2.52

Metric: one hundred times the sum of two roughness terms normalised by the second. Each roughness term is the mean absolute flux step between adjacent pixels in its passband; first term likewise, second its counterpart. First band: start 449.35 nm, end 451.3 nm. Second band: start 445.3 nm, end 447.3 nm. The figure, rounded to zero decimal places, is 219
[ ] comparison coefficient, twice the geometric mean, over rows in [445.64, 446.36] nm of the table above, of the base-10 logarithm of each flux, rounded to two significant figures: 0.65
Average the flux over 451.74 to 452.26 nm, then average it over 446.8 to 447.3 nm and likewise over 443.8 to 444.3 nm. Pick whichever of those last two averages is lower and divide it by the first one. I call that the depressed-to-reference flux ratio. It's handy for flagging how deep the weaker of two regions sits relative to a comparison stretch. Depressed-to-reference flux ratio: 0.93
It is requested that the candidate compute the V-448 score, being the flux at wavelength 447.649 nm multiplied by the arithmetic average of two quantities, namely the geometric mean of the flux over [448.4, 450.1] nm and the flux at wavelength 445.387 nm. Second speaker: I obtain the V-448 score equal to 5.9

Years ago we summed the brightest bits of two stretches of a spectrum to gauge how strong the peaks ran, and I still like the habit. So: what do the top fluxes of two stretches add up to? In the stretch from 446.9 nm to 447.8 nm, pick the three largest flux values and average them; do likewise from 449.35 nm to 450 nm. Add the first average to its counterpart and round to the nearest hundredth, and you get 5.05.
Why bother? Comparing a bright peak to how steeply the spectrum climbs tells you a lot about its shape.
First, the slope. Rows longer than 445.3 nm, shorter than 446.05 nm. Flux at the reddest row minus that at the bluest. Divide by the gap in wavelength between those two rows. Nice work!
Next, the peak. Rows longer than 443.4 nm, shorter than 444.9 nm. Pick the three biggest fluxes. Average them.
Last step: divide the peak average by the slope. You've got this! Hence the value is 145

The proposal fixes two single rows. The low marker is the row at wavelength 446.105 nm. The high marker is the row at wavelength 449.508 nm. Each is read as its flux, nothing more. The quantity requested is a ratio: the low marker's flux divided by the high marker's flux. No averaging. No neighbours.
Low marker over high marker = 0.84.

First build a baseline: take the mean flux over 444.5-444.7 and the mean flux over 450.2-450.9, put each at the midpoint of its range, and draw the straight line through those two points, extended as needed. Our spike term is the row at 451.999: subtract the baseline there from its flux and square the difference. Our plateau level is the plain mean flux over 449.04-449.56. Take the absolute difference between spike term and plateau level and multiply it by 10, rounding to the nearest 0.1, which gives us 23.9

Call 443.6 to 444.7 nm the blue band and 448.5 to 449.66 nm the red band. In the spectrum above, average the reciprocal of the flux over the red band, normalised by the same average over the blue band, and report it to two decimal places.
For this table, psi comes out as 0.92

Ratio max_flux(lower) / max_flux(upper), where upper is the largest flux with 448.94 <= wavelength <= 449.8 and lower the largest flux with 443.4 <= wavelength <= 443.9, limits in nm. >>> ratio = 0.86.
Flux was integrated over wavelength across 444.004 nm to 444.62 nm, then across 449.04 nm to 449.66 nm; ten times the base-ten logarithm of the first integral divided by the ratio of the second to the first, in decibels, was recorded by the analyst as 1.3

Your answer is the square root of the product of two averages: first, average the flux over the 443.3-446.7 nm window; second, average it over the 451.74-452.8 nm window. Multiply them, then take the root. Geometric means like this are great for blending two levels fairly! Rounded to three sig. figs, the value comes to 2.29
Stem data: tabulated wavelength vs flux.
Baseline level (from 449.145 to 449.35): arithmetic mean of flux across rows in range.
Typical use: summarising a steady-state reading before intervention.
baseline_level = 2.4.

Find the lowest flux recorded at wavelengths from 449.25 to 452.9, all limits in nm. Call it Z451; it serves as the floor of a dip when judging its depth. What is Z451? 2.23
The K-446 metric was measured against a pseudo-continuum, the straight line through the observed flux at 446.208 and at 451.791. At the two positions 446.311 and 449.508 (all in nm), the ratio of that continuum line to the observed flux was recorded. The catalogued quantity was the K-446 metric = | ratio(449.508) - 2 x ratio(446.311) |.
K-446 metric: 1.11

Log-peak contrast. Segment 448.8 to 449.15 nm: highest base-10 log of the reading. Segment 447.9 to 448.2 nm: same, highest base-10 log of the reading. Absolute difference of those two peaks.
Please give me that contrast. 0.011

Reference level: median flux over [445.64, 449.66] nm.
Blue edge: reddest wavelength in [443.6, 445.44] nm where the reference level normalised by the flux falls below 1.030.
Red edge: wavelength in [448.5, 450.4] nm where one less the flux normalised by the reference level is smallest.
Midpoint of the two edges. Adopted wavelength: 447.66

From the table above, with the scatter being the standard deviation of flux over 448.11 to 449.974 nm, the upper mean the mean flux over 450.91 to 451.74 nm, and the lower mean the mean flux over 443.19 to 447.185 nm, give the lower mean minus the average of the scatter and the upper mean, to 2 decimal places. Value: 0.87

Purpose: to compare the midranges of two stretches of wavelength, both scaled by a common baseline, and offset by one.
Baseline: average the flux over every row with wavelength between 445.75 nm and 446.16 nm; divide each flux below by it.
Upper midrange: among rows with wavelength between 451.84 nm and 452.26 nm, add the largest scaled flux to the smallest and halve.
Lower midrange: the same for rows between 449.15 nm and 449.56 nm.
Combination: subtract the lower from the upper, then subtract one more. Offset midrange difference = -1.00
